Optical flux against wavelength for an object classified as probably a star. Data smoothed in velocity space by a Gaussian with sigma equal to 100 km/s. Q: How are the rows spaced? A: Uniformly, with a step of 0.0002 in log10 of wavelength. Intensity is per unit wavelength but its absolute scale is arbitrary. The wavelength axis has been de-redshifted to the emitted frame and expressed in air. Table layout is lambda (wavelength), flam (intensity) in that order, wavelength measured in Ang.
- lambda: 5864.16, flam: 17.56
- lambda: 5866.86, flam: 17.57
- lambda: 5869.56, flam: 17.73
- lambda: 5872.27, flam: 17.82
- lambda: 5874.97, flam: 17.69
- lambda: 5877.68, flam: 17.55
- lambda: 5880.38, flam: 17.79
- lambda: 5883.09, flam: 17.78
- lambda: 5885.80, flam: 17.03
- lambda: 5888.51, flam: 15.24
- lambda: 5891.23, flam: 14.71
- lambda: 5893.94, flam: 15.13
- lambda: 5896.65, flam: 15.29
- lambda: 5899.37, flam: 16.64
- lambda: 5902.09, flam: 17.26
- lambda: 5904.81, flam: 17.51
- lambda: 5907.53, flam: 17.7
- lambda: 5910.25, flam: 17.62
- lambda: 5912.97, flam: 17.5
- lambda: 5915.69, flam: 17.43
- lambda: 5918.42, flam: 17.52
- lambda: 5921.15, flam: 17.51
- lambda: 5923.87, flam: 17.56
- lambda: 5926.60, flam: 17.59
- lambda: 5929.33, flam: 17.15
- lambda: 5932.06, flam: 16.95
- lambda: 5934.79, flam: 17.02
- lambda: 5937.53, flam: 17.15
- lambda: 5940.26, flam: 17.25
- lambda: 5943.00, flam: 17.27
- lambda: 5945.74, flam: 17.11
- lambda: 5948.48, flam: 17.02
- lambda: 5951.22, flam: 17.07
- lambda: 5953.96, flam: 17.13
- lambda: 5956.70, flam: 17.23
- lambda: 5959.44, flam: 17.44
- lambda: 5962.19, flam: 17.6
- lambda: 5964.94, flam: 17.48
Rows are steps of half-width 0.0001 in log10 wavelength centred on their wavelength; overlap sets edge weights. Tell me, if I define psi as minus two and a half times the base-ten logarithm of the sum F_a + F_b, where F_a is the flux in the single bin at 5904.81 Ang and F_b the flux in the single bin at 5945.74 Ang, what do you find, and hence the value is -3.85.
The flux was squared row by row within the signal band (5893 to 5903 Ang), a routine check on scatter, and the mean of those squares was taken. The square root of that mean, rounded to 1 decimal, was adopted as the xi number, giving 16.1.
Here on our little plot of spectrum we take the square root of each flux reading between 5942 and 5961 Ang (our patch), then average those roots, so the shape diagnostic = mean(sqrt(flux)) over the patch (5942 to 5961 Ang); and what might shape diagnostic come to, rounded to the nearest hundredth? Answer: 4.15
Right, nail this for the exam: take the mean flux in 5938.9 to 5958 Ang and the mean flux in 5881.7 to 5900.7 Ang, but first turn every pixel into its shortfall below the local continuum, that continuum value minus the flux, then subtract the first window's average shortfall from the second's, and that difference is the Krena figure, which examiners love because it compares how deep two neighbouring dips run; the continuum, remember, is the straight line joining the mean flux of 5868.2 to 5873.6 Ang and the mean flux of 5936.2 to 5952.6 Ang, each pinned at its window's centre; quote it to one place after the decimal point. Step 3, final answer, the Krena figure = 1.7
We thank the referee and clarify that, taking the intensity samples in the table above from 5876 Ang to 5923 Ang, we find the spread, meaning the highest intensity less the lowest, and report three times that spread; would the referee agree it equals 9.2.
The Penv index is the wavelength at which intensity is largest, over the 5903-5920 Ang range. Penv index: 5907.53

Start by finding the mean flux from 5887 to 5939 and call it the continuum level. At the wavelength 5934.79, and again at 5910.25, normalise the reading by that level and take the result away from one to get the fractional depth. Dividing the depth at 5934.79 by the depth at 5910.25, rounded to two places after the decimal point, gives 0.20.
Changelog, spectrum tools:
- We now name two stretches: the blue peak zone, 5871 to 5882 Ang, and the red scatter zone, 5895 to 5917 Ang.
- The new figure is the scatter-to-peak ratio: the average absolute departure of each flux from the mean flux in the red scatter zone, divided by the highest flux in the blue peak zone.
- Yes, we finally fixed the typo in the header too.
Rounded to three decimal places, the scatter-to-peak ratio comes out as 0.032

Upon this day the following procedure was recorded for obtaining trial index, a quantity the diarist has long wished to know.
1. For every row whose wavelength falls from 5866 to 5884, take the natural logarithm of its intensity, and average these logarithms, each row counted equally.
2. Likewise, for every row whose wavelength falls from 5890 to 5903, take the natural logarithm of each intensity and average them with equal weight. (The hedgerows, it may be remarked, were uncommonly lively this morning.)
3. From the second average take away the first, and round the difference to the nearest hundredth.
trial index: -0.12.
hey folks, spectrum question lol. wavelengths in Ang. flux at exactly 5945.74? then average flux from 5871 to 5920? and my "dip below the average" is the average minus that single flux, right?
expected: -0.15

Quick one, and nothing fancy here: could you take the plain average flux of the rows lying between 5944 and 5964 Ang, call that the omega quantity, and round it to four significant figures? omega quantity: 17.23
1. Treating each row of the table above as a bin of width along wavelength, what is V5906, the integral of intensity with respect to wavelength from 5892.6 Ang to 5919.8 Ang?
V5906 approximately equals 461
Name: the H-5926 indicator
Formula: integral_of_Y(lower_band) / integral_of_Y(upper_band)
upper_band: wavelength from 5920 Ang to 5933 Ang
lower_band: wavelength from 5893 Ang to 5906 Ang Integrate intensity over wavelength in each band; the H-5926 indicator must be 0.94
